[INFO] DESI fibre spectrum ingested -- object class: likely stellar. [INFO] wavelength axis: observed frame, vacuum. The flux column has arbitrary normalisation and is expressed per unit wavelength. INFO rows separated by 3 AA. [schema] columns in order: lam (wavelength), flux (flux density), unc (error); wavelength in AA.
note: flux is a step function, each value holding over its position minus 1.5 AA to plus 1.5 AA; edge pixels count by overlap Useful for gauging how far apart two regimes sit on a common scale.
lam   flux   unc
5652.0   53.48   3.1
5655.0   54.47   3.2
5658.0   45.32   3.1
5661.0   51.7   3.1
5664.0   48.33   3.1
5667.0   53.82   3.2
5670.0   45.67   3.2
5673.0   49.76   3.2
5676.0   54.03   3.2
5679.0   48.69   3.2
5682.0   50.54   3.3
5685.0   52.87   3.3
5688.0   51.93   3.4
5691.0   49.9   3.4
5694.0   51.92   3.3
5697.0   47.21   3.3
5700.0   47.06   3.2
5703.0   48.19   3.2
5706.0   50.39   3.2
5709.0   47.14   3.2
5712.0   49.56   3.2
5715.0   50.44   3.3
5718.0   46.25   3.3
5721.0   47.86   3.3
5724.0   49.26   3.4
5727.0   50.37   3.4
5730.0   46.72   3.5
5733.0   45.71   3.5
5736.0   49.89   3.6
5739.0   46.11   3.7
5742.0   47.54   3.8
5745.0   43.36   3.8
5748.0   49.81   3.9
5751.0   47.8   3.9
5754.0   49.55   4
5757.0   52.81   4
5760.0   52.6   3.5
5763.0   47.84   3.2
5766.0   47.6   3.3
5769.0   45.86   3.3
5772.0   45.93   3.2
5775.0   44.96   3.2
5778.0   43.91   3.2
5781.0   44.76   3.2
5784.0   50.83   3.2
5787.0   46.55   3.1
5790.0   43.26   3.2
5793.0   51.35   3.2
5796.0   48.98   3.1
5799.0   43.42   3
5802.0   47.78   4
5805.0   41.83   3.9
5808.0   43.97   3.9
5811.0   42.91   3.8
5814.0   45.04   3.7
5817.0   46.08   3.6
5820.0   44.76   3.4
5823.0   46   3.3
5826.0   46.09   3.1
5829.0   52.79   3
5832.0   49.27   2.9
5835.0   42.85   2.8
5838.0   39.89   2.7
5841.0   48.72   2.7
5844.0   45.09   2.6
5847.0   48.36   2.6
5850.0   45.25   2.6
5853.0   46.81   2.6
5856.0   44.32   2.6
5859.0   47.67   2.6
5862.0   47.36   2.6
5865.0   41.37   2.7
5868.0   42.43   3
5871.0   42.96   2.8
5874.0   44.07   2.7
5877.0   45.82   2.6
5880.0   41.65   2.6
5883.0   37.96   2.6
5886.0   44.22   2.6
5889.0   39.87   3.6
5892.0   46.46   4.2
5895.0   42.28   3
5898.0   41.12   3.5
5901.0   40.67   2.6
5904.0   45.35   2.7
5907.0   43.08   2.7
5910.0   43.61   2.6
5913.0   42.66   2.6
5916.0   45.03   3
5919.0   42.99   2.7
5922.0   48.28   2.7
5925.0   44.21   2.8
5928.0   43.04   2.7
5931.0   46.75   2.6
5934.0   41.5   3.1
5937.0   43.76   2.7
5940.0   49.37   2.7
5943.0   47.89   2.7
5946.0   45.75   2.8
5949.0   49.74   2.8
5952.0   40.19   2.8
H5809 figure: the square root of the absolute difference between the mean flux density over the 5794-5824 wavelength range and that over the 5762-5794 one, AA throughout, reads 1.2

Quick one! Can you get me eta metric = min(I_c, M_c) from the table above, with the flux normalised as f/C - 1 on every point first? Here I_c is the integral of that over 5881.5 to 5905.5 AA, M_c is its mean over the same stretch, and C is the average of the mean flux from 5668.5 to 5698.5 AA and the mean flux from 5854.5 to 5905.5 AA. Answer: -2.3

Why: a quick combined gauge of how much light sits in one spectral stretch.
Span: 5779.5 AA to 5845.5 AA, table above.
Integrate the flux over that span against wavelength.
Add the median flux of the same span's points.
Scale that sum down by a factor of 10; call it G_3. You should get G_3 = 308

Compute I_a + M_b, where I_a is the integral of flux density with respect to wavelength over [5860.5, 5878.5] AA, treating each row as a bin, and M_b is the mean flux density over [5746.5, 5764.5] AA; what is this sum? 842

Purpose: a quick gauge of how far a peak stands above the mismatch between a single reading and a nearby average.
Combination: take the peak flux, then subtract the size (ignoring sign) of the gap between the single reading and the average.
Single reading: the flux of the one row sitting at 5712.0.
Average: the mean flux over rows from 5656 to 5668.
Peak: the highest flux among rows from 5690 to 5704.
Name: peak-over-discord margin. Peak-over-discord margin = 52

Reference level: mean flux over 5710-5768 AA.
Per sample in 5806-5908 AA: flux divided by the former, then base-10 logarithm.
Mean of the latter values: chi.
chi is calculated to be -0.04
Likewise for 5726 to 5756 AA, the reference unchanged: -0.01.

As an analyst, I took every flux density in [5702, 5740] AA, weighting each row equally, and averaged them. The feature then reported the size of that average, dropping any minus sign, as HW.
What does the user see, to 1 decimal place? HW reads 48.3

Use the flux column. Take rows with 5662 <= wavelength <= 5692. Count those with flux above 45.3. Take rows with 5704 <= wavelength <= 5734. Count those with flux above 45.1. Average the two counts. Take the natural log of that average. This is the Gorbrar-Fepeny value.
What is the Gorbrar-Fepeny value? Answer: 2.3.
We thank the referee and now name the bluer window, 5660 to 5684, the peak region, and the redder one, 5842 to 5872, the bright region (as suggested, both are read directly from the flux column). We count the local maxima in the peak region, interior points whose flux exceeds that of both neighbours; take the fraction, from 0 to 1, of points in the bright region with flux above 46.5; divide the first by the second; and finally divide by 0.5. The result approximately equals 10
